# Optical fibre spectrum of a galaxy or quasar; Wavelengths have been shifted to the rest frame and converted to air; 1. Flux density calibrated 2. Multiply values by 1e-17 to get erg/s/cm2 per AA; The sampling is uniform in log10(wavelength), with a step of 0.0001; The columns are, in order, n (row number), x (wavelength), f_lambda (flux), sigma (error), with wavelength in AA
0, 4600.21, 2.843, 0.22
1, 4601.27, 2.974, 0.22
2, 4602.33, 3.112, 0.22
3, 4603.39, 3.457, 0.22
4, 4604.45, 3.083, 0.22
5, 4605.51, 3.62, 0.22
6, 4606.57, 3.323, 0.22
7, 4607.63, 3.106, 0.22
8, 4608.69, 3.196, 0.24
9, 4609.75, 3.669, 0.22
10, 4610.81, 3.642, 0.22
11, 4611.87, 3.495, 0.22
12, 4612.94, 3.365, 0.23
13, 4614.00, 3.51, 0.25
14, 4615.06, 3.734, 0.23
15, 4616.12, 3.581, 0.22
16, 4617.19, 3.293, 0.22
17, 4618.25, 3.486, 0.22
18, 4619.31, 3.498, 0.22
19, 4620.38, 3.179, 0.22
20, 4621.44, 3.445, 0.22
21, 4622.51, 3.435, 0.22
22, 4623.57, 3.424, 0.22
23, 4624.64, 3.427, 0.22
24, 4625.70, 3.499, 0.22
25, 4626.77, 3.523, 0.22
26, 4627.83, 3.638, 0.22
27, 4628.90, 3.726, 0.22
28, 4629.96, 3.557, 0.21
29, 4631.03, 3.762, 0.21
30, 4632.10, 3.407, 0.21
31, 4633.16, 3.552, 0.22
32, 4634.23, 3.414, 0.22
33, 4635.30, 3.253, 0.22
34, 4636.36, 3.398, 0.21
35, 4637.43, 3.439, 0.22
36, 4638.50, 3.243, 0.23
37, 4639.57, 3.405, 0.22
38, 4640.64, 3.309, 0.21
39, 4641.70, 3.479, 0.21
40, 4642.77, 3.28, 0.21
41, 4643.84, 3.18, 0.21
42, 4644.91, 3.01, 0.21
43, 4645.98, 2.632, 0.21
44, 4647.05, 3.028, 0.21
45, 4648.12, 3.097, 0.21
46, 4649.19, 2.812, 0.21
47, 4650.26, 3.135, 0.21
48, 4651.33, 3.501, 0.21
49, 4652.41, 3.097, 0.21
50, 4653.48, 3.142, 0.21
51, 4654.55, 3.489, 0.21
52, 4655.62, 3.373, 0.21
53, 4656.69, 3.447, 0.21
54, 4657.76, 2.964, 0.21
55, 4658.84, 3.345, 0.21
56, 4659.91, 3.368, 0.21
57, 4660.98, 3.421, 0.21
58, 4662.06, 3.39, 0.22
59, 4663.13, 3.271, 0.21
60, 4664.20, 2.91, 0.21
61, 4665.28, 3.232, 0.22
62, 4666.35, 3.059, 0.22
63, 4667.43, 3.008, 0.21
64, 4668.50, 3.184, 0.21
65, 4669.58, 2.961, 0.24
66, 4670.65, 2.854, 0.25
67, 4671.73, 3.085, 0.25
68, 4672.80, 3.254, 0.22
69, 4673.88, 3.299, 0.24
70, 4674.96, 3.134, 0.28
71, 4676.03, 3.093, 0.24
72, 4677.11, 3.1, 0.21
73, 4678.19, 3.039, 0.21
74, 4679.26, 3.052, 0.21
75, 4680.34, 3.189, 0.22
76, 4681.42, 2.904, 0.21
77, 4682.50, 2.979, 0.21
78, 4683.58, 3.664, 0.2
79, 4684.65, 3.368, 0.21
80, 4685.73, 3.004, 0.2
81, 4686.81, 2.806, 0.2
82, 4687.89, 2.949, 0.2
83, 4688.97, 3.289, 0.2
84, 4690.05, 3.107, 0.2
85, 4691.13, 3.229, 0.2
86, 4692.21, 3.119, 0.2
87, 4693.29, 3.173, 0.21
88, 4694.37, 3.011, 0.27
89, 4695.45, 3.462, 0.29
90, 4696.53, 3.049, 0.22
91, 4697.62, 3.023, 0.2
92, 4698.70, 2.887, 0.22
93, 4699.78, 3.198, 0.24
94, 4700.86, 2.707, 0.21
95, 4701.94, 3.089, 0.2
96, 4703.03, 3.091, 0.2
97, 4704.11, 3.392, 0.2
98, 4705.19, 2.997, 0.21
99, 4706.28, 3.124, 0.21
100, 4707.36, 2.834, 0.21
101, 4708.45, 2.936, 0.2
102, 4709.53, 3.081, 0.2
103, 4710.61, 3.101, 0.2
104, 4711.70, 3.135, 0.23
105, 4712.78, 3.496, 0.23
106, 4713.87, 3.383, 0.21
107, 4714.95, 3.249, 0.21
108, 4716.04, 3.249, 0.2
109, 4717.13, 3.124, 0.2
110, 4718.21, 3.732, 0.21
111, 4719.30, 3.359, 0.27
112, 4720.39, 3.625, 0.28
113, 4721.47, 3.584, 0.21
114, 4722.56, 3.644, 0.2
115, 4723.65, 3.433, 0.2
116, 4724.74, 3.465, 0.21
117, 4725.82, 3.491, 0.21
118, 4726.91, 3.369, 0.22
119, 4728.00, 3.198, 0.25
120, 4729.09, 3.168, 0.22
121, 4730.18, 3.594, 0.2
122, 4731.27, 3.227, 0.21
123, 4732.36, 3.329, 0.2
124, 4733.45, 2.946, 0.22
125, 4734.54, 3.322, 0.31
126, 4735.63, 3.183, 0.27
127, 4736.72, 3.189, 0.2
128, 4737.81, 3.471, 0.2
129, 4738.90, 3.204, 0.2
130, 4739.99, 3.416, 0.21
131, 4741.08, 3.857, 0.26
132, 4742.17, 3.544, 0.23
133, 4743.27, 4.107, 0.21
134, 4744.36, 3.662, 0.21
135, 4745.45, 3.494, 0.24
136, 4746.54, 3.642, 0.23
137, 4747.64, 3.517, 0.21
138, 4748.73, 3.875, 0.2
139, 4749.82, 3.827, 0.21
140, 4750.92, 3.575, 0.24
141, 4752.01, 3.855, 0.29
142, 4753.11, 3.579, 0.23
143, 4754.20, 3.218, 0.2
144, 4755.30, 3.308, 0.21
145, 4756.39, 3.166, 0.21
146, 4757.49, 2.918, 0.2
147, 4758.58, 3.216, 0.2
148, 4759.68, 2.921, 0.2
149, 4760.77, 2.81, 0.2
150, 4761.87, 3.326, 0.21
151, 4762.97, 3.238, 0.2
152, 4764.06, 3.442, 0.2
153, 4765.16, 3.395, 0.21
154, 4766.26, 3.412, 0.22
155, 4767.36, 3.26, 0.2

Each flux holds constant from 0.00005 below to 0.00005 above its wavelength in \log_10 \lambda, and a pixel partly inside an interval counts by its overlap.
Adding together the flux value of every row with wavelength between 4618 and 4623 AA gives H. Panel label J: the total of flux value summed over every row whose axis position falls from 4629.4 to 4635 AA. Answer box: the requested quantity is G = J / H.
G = 1.04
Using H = 17.0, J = 17.7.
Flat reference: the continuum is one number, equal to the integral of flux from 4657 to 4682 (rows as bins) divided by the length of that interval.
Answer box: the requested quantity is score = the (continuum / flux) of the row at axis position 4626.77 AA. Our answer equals 0.89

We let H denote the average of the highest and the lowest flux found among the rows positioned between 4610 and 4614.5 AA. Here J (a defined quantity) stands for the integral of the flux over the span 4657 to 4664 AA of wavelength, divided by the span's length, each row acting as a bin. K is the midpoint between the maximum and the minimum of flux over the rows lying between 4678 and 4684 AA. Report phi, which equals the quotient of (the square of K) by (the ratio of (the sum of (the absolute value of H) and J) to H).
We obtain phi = 5.57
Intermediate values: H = 3.50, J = 3.3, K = 3.28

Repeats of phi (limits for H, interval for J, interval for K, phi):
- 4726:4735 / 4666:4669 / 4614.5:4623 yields 6.15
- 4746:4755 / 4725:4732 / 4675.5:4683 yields 4.78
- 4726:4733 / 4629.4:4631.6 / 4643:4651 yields 4.06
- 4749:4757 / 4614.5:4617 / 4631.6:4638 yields 5.71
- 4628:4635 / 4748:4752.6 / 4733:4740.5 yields 5.02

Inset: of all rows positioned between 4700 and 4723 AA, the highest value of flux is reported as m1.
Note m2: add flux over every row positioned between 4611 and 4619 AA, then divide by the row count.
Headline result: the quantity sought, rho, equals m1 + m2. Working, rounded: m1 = 3.732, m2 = 3.49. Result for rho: 7.2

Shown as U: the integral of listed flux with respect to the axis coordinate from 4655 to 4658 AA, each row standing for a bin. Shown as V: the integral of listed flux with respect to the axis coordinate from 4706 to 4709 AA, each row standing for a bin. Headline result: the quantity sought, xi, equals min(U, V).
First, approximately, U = 9.9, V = 8.9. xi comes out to 8.9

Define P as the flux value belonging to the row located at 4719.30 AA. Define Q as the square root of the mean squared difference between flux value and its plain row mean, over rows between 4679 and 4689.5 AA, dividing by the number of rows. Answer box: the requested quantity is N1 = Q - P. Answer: -3.11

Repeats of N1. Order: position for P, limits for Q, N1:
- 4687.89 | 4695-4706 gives -2.74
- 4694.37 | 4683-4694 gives -2.78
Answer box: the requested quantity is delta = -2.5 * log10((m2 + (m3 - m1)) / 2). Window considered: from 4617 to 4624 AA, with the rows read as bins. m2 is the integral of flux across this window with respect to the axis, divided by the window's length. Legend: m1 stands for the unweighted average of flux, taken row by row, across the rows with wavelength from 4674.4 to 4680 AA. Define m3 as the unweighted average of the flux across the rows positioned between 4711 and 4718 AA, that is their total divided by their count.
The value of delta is -0.63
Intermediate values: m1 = 3.08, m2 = 3.40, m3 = 3.3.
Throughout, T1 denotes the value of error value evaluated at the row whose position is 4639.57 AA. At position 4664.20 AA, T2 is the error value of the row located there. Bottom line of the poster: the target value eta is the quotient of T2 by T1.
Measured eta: 0.95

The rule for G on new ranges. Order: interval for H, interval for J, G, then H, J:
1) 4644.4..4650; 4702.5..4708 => 1.06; 14.6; 15.4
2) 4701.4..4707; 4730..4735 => 1.05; 15.7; 16.4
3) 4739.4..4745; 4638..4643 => 0.90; 18.6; 16.7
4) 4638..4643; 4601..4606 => 0.97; 16.7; 16.2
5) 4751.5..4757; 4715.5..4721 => 1.00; 17.1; 17.1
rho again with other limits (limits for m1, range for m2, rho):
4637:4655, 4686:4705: 6.6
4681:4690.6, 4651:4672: 6.9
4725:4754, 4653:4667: 7.4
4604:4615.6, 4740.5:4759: 7.3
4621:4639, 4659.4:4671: 6.9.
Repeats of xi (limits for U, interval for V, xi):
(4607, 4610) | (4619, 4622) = 9.9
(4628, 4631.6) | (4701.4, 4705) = 11.4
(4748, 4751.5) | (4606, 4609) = 9.7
